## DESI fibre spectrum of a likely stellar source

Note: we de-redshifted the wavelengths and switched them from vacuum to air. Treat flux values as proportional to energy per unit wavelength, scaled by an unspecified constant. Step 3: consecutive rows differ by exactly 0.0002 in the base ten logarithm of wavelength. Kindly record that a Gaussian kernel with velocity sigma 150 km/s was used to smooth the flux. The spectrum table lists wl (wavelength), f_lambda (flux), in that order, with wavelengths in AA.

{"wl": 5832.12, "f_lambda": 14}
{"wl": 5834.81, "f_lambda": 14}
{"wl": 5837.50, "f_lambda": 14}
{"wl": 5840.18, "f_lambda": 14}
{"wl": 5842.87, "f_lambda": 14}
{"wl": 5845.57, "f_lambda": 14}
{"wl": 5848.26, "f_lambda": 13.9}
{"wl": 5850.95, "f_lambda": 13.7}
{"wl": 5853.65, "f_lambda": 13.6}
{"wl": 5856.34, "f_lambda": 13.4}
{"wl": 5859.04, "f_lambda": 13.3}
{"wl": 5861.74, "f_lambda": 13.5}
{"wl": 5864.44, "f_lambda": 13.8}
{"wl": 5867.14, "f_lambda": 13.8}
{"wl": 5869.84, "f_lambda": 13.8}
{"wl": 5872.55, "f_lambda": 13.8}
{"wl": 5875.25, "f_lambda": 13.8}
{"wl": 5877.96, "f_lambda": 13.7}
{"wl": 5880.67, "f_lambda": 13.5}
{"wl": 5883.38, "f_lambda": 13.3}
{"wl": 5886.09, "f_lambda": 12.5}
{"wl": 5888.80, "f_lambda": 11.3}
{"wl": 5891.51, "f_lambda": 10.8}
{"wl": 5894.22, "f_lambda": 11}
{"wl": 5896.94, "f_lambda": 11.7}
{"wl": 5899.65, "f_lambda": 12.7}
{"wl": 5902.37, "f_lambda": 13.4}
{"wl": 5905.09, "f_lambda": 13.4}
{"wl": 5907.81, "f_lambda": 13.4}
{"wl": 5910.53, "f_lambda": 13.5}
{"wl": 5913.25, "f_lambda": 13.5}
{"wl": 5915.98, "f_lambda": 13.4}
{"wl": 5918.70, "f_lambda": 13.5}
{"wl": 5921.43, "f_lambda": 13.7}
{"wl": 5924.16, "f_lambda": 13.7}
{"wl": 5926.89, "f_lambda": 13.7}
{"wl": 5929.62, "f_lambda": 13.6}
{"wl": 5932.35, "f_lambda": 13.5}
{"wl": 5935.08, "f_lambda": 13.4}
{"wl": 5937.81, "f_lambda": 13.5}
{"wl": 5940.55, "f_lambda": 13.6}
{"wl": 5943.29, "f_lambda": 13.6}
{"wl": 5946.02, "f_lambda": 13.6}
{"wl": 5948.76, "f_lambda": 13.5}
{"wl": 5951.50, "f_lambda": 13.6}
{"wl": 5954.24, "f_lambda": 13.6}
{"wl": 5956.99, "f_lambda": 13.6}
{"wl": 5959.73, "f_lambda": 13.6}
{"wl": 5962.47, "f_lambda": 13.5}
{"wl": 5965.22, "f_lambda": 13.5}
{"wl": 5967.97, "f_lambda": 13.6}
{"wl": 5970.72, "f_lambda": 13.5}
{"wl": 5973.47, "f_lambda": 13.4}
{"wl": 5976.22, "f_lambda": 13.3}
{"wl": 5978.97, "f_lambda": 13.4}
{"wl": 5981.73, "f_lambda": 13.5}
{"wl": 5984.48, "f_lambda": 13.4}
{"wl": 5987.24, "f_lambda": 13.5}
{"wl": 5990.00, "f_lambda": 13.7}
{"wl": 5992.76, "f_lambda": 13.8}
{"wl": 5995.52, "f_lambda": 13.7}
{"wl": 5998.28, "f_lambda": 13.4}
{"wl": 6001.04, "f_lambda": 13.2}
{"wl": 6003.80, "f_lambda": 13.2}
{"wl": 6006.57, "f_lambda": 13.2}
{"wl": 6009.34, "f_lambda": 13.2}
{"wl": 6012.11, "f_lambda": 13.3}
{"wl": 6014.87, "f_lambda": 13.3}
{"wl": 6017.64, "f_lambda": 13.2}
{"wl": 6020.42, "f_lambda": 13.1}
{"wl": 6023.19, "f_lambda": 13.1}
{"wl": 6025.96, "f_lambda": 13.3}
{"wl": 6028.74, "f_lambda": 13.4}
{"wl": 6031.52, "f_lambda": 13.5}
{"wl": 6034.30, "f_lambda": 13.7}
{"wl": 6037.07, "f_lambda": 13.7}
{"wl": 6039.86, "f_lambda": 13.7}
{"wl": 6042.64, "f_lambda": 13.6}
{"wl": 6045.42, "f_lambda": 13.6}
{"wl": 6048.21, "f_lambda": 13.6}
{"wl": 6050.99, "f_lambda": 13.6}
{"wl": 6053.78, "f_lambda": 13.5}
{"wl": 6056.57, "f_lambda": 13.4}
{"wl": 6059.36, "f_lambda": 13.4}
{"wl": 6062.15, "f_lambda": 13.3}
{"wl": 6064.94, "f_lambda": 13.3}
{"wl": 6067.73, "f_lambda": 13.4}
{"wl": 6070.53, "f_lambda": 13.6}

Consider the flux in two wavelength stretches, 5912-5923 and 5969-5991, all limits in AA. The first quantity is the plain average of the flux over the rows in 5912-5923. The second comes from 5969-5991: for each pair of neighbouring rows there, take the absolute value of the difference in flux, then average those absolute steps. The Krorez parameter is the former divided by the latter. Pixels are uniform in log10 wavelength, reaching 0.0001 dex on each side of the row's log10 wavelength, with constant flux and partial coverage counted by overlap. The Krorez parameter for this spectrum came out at 118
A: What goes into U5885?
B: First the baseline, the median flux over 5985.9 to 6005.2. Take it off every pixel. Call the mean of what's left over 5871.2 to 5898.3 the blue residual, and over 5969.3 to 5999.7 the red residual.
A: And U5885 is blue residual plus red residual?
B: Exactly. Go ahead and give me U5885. -0.95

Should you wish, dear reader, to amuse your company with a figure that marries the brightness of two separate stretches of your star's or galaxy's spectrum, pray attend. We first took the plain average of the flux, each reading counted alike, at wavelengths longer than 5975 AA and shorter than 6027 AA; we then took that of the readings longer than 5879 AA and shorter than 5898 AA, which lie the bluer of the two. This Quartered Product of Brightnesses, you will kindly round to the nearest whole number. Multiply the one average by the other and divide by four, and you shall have 40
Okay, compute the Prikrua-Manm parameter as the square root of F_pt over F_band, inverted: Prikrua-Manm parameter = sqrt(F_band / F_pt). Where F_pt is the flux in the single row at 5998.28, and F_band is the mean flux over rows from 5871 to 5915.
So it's 0.979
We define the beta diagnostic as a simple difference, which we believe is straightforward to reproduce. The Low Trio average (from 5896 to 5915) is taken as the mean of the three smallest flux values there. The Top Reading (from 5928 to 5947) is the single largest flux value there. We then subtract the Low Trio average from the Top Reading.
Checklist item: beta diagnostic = 1.0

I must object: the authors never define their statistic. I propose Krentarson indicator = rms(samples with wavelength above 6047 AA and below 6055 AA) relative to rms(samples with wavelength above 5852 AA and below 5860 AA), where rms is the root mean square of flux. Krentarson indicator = 1.01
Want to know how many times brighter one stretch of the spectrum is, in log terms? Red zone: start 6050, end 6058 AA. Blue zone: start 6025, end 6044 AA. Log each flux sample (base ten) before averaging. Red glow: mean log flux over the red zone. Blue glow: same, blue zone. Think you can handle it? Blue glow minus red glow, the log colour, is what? 0.002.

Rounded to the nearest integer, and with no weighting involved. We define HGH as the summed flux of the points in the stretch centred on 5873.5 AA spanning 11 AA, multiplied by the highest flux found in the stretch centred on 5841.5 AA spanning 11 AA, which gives 771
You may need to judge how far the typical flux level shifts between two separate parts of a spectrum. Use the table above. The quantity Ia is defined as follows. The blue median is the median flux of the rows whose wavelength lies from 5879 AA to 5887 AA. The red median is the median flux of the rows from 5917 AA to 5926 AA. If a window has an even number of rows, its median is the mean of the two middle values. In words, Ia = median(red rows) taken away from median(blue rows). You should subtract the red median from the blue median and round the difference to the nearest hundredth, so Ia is -0.40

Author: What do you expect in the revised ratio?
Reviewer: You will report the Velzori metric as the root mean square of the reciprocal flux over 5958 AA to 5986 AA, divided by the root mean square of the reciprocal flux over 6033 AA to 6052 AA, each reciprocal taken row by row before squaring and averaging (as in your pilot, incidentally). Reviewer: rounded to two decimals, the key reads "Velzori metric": 1.01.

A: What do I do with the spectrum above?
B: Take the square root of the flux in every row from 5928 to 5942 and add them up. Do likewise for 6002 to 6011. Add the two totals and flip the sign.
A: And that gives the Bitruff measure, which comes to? -29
